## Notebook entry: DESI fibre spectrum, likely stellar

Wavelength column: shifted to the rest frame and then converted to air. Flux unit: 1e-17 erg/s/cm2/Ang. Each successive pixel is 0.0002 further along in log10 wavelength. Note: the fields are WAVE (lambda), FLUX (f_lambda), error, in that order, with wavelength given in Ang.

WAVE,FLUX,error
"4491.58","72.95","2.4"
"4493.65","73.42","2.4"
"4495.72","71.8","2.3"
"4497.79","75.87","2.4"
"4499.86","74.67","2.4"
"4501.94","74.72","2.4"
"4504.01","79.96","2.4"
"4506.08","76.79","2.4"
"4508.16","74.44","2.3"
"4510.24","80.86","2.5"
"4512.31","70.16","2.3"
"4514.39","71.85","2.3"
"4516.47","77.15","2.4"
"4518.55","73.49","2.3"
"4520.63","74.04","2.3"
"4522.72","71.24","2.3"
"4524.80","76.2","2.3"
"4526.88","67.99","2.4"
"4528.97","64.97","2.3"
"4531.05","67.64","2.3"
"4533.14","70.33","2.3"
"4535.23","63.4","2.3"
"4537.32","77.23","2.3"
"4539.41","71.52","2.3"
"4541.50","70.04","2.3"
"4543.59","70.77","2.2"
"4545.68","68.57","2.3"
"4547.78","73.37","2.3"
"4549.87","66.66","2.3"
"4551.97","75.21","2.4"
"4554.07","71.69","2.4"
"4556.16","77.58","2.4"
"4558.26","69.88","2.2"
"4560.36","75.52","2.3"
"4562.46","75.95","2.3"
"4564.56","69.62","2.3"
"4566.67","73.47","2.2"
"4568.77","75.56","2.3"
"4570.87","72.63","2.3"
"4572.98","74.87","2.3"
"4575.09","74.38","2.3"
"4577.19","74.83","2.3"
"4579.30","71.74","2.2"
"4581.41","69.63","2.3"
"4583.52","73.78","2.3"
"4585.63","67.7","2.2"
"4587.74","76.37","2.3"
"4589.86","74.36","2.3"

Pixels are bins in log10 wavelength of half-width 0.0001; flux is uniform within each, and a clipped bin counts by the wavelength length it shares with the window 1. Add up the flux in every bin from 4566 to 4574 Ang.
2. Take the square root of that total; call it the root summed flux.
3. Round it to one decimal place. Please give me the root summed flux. 17.2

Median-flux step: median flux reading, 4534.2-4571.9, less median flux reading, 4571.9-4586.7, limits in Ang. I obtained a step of -1.6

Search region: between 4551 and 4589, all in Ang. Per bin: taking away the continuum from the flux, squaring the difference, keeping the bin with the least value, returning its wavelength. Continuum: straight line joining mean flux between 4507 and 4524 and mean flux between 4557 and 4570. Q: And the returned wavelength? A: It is 4566.67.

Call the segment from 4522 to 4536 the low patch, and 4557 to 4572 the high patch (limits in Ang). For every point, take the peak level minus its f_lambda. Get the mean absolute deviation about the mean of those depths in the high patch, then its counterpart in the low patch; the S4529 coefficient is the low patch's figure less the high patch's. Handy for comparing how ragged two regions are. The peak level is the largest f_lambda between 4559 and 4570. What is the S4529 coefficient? 1.1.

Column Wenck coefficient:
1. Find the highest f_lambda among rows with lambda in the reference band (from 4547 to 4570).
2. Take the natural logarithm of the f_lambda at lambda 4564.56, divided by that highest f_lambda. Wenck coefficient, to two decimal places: -0.11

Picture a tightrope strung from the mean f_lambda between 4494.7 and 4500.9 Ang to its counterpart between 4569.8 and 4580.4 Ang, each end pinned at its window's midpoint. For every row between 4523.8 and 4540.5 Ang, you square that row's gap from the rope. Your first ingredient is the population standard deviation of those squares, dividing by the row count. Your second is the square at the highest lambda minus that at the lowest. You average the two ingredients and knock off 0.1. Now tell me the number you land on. 18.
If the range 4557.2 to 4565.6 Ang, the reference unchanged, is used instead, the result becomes 4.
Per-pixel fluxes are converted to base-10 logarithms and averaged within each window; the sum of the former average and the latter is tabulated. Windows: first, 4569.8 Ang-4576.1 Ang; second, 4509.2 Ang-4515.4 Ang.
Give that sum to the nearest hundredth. 3.74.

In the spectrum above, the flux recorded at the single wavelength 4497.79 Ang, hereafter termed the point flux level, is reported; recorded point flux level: 75.87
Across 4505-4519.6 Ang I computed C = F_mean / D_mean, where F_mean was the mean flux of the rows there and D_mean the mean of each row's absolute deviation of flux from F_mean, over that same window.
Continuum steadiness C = 26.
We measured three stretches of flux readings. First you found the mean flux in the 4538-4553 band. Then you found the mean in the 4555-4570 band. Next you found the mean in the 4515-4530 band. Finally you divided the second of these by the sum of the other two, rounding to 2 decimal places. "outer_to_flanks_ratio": 0.52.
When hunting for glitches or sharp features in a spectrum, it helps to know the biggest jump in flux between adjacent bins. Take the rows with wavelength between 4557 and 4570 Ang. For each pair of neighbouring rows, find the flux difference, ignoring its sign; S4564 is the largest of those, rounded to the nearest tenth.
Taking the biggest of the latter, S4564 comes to 6.3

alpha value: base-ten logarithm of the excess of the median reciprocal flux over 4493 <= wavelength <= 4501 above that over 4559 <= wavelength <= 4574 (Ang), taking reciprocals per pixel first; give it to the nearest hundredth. -3.82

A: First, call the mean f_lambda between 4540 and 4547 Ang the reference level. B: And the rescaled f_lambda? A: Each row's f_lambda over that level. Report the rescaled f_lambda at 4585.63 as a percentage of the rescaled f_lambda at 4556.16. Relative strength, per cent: 87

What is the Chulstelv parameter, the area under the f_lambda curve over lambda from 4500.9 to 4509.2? 635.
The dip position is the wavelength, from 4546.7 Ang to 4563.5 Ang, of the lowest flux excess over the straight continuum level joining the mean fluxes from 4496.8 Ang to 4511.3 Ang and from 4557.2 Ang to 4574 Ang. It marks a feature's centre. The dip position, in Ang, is 4549.87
